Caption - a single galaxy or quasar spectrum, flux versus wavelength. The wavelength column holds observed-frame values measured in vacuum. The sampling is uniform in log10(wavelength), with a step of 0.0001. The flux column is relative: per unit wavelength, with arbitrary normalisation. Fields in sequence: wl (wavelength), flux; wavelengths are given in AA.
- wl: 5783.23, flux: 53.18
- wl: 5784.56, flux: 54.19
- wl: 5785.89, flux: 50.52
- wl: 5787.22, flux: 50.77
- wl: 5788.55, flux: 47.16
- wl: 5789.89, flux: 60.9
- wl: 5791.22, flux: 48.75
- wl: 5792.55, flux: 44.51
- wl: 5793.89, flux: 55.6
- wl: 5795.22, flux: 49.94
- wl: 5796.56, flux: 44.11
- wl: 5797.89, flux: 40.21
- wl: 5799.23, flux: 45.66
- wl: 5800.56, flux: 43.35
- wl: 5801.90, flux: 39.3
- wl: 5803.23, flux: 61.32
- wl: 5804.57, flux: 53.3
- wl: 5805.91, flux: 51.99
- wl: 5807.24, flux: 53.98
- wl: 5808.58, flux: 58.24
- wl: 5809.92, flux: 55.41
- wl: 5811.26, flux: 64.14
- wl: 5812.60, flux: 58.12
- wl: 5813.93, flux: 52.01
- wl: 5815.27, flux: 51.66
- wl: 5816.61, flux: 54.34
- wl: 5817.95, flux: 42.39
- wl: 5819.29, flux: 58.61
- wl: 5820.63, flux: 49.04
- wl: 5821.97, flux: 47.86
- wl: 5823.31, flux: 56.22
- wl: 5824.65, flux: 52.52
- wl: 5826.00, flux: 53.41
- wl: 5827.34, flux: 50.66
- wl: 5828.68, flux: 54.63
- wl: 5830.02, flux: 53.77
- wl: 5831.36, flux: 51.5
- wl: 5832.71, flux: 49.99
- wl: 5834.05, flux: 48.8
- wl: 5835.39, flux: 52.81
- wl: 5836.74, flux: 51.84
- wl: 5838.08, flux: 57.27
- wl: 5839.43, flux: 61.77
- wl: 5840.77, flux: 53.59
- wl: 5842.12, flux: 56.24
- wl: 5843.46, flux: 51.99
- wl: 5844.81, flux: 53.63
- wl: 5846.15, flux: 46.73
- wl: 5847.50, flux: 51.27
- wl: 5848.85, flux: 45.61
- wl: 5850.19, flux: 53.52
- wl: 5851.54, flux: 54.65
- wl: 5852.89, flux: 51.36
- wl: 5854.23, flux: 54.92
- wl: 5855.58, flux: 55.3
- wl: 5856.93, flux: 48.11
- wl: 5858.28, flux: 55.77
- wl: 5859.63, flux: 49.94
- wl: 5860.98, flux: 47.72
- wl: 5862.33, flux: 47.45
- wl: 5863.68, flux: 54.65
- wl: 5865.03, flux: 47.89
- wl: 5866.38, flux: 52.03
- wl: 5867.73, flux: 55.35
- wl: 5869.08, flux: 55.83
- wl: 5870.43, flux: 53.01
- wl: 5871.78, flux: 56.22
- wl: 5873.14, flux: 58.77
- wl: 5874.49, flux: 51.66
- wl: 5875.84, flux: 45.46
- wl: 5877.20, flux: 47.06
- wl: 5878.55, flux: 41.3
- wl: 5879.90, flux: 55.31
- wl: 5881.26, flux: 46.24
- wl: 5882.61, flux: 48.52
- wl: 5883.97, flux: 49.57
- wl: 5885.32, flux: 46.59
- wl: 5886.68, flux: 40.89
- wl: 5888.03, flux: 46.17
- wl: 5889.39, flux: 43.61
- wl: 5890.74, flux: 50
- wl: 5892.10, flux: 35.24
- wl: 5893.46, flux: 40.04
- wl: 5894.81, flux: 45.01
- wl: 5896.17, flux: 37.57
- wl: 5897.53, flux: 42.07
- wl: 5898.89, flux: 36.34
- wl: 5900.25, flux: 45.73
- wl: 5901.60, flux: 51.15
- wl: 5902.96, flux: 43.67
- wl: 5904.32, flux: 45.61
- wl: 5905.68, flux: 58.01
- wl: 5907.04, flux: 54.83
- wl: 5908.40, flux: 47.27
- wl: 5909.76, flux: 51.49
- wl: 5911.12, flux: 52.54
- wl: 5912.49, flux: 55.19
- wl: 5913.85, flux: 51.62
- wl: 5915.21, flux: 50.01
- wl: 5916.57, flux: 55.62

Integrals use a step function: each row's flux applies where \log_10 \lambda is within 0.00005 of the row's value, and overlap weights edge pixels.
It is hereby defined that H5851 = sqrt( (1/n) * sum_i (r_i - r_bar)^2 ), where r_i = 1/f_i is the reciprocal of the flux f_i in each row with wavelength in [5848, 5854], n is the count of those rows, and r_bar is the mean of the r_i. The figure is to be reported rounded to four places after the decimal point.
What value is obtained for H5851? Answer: 0.0014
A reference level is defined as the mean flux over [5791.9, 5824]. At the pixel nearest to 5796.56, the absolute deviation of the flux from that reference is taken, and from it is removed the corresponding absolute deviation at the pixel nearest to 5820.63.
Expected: 4.9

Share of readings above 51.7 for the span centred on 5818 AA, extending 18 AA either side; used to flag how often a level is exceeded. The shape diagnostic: 0.63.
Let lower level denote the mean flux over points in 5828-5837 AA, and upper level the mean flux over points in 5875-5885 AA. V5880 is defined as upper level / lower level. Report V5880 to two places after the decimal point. 0.92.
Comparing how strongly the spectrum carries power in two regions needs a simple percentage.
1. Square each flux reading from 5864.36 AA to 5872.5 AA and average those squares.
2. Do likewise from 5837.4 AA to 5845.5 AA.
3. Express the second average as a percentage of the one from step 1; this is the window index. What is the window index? 109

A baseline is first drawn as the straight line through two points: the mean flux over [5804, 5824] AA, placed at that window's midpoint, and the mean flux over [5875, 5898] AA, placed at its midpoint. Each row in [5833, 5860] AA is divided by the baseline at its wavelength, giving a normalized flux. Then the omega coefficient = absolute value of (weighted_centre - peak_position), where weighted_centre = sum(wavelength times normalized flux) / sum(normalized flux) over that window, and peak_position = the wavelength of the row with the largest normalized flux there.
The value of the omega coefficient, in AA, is 7.5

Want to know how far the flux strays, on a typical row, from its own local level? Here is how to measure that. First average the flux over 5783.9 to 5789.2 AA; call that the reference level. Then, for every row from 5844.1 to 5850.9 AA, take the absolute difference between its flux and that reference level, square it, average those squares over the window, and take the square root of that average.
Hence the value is 3.4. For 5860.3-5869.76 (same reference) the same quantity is 3.6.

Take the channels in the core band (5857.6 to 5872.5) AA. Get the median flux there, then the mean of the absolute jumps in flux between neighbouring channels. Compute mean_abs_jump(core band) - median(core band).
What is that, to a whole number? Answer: -49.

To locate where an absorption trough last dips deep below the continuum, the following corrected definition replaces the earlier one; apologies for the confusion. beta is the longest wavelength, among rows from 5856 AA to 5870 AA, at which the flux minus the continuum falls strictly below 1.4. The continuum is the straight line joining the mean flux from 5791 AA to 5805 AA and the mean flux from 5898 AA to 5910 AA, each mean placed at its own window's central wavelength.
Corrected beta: 5865.03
